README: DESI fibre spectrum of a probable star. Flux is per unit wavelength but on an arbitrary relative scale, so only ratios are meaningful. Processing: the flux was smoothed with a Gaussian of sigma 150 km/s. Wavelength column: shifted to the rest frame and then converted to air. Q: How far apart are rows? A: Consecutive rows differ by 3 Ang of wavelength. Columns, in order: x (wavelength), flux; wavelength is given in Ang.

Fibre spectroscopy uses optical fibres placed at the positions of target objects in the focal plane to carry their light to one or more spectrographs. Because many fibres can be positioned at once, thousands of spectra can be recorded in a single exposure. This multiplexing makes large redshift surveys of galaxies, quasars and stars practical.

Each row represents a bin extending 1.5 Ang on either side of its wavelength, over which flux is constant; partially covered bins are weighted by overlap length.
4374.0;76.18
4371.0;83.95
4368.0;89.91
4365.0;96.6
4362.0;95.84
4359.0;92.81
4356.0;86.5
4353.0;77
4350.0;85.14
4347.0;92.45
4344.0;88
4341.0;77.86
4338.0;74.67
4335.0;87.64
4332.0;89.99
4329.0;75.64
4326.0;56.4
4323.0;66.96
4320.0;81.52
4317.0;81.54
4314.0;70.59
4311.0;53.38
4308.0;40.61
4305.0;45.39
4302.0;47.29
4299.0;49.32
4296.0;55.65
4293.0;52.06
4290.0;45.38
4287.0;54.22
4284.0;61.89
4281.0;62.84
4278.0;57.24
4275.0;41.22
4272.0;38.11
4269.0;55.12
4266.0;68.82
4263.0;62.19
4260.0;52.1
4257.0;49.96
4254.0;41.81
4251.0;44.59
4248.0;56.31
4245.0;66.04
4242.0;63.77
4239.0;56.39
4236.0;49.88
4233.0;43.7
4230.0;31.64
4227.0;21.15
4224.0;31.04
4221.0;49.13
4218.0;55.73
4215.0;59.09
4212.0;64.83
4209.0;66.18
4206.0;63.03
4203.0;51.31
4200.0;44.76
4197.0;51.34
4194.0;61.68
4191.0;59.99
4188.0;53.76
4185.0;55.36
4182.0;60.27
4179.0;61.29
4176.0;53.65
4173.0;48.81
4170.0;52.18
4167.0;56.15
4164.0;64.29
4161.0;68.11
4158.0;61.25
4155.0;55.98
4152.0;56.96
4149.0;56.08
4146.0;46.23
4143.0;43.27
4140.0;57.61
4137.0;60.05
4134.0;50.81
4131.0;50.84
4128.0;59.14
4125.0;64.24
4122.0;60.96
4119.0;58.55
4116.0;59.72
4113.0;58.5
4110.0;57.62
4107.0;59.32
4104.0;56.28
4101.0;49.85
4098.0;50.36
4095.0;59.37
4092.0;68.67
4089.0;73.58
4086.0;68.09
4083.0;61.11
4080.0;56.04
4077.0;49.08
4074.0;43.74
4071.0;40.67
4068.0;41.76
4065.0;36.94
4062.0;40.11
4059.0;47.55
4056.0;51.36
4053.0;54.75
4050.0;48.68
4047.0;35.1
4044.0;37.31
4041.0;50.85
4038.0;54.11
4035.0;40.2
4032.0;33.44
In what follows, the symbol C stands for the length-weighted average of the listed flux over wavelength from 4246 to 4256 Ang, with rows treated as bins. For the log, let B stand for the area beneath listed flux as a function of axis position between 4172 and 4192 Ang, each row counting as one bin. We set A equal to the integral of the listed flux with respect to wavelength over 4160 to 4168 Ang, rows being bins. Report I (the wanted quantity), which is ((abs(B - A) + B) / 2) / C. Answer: 18.0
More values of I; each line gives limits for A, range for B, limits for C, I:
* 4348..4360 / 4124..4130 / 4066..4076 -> 12.1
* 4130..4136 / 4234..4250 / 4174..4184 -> 13.3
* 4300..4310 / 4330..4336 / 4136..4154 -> 5.7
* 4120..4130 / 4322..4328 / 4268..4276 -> 6.8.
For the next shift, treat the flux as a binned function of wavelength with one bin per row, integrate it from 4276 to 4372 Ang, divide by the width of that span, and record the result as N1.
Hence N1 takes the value 71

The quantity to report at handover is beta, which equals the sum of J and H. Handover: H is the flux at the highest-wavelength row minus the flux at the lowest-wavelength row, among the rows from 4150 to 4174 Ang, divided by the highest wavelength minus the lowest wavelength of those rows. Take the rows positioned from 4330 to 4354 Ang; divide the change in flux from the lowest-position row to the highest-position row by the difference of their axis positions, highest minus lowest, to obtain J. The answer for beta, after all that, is -1.0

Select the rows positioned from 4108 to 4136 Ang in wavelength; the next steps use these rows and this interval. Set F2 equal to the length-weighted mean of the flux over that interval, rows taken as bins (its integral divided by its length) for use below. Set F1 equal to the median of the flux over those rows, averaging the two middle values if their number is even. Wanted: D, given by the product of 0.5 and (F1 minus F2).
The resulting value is 0.3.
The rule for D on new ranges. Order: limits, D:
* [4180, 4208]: -0.3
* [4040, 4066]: 1.4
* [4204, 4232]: 3.3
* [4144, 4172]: -0.5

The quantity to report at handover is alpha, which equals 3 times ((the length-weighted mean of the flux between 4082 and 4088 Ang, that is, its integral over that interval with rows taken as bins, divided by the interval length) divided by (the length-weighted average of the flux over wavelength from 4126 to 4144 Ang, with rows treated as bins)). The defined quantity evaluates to 3.63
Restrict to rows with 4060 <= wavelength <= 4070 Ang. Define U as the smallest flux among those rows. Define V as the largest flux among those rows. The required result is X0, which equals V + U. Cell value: 79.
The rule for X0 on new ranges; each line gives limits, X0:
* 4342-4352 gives 178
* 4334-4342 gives 162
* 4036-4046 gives 91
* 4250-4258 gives 92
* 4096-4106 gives 106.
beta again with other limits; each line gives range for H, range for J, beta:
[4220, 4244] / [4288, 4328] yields 1.0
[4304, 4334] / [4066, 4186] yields 1.8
